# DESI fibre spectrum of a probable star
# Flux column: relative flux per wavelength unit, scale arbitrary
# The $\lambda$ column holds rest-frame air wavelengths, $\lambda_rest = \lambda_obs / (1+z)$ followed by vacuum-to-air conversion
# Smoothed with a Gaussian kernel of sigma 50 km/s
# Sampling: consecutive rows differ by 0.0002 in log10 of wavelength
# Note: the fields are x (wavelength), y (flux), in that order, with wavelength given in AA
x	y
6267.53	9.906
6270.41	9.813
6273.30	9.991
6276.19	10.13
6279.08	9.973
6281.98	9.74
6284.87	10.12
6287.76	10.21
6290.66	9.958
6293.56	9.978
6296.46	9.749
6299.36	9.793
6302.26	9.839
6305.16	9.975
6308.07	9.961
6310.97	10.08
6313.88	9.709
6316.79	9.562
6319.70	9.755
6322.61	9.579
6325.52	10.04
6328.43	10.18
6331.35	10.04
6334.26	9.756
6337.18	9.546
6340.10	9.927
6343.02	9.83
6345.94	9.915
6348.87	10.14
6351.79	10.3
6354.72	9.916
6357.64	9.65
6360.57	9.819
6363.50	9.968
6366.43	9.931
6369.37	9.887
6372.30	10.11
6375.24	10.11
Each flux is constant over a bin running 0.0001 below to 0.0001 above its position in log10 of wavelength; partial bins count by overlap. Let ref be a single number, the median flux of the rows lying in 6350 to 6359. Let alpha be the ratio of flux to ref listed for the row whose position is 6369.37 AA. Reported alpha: 1.00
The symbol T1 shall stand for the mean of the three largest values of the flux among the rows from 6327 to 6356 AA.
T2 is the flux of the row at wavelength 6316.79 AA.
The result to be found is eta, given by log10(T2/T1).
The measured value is -0.028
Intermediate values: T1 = 10.2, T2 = 9.562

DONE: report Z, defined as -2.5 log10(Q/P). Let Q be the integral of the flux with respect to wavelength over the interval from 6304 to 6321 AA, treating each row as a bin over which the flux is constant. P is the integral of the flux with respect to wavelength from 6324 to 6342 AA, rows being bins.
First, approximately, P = 178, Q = 167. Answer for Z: 0.071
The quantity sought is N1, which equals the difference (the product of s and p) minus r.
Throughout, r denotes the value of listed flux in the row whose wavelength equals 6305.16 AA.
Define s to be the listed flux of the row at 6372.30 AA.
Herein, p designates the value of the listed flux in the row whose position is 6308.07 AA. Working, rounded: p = 9.961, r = 9.975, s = 10.11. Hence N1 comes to 90.7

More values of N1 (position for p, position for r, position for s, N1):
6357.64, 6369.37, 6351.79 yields 89.5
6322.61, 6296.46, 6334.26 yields 83.7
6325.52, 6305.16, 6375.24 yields 91.5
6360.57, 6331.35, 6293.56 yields 87.9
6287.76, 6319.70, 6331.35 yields 92.8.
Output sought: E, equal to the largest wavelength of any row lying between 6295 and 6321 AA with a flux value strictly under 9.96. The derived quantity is 6319.70 AA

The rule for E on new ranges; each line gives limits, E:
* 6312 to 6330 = 6322.61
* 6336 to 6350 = 6345.94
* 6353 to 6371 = 6369.37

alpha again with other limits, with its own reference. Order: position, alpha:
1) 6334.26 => 0.98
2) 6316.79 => 0.96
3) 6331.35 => 1.01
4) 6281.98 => 0.98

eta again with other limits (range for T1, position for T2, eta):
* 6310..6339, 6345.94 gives -0.008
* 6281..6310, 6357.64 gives -0.020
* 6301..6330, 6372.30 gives 0.000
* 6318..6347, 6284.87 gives 0.001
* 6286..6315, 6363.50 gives -0.005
